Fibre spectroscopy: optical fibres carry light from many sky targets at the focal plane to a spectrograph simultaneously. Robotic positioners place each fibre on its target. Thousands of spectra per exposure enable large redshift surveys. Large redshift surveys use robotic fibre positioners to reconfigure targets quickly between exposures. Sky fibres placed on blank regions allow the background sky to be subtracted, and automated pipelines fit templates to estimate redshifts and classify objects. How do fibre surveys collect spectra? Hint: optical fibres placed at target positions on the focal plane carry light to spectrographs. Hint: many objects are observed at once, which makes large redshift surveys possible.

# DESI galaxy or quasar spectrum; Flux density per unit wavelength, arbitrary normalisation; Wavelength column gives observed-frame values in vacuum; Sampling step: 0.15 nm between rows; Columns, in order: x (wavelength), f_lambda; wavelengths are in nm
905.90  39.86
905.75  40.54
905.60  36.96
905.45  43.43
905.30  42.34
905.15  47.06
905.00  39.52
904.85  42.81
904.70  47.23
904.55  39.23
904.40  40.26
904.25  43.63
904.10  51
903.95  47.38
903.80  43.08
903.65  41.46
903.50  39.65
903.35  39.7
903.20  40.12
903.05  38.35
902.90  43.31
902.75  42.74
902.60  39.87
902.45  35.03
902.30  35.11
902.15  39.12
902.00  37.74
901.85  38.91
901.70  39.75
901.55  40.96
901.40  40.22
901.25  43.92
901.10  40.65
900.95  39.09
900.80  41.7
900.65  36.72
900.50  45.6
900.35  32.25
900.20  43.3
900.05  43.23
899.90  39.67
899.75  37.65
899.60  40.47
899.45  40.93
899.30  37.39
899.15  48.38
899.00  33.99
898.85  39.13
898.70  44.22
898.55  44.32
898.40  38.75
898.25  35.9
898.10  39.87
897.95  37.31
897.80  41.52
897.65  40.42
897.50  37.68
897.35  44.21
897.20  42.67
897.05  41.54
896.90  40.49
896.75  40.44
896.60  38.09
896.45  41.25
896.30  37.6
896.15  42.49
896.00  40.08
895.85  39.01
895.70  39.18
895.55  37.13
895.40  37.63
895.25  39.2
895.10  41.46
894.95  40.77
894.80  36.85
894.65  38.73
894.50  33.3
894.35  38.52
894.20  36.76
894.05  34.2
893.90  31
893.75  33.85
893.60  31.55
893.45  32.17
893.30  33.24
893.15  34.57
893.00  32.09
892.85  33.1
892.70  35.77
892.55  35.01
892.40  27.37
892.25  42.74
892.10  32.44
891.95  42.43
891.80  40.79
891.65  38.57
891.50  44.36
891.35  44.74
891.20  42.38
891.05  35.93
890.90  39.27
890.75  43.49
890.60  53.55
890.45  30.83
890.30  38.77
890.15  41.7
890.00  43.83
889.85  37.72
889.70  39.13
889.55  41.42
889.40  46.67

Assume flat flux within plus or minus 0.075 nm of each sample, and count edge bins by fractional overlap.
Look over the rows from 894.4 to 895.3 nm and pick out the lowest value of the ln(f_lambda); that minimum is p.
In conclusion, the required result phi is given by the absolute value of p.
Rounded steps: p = 3.51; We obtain 3.51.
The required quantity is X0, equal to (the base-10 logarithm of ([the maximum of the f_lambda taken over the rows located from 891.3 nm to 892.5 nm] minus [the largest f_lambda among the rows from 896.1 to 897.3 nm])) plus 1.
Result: 1.3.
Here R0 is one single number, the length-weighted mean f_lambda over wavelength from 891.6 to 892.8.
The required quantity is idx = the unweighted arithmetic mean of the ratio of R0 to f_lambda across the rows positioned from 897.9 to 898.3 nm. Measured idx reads 0.98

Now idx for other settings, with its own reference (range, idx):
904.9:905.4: 0.86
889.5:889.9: 0.93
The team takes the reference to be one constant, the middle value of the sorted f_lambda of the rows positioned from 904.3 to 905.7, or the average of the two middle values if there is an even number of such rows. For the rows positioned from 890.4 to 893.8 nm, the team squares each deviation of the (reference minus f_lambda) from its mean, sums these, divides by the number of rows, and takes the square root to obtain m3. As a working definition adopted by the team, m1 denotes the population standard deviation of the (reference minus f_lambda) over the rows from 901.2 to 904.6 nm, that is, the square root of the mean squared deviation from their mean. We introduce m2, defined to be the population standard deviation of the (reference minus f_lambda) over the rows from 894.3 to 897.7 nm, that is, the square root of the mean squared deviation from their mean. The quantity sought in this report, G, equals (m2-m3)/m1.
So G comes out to -1.1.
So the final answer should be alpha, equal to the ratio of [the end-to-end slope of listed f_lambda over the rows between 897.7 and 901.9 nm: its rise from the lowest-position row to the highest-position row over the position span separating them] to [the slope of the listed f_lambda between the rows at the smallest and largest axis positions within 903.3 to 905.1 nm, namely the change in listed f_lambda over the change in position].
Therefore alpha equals 5.9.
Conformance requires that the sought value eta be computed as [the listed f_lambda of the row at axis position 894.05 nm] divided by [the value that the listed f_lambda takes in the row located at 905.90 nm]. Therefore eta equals 0.86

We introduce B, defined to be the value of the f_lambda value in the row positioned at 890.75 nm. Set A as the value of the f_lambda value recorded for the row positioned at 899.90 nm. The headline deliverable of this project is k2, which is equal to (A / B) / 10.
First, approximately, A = 39.67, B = 43.49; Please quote 0.091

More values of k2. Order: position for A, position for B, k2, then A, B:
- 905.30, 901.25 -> 0.096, 42.34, 43.92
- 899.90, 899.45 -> 0.097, 39.67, 40.93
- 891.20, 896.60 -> 0.111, 42.38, 38.09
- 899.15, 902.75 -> 0.113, 48.38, 42.74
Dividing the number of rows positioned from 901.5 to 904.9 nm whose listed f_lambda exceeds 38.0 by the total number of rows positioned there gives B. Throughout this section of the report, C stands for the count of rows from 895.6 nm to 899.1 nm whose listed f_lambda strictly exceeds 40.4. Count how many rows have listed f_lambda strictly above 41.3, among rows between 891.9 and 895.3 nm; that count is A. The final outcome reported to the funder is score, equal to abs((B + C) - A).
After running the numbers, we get 8.9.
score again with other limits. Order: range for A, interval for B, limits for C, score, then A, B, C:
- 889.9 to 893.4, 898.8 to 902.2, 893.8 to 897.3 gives 0.3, 9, 0.74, 8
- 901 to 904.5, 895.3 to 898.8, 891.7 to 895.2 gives 2.3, 8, 0.74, 5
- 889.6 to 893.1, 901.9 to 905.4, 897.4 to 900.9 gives 2.9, 9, 0.87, 11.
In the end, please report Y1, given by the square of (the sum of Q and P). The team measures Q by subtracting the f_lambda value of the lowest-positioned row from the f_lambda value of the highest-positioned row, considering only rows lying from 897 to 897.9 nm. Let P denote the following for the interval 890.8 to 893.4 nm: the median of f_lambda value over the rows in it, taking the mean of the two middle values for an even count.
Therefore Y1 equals 1290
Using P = 35.9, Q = 0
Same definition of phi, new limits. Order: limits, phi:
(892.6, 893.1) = 3.47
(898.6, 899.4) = 3.53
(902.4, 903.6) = 3.56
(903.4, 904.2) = 3.68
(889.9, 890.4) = 3.66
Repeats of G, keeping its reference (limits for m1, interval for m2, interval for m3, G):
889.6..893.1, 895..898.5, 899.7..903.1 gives -0.2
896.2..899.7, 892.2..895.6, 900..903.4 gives 0.2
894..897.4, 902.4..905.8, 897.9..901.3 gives -0.1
